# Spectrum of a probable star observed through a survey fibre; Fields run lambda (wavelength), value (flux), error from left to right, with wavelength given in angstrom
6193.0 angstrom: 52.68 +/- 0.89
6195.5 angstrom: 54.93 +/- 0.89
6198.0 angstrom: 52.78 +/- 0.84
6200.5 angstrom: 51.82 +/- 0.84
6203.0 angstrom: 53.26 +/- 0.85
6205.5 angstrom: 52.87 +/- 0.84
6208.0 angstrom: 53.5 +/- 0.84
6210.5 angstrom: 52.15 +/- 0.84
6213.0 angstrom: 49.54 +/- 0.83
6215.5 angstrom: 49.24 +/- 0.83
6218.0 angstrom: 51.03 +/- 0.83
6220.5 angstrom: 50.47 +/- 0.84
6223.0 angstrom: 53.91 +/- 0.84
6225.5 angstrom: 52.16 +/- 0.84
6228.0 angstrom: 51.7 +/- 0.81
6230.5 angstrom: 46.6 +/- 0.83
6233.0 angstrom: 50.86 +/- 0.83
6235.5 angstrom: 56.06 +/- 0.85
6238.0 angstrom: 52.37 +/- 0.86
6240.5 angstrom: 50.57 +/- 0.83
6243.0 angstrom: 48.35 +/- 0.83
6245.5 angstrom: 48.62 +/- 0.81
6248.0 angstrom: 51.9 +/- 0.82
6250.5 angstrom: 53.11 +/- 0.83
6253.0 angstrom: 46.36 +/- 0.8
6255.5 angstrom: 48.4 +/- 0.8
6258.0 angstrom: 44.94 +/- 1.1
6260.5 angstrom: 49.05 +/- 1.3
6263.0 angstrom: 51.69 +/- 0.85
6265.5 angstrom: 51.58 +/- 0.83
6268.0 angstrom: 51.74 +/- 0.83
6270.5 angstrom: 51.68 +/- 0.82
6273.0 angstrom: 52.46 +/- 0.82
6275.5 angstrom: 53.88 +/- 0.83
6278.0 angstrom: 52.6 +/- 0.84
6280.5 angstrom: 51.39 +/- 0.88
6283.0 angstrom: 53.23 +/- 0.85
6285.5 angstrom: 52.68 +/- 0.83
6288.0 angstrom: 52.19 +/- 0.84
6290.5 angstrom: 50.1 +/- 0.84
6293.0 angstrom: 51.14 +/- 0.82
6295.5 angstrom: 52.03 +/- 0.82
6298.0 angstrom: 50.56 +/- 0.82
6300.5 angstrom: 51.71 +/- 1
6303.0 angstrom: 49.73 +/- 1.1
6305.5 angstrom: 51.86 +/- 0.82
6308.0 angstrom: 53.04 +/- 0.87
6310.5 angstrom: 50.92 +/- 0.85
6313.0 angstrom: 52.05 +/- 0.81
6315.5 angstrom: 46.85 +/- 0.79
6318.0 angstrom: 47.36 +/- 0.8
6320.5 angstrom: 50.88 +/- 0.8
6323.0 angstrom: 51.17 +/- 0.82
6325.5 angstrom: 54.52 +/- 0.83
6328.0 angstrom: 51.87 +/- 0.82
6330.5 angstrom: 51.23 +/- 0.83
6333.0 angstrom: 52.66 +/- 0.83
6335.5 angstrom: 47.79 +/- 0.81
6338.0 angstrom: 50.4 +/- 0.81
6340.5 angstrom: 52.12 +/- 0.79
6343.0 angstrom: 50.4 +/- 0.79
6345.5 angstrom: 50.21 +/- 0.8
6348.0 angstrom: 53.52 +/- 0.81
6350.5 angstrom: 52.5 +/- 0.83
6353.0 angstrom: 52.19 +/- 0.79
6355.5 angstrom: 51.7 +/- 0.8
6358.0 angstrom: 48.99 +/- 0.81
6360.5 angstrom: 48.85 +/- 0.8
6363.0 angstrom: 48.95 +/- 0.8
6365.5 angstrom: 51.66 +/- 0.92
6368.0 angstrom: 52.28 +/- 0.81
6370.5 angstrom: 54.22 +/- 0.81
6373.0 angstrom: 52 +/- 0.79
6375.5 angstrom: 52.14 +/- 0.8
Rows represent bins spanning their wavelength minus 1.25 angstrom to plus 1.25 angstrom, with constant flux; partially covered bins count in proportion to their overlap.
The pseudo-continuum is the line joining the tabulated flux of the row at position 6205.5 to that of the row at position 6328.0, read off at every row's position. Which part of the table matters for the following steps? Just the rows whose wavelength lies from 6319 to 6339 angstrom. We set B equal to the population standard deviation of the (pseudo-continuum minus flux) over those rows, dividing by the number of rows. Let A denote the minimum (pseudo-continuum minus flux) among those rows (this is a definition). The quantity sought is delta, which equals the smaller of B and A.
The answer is -2.6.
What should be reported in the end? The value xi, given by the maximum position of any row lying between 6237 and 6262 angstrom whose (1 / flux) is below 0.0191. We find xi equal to 6250.5 angstrom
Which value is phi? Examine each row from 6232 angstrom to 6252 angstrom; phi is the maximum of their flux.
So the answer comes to 56.06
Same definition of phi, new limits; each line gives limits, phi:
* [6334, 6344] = 52.12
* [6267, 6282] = 53.88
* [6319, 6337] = 54.52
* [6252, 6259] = 48.4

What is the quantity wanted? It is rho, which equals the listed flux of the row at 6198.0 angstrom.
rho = 52.78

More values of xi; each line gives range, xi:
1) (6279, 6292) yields 6285.5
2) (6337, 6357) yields 6350.5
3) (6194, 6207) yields 6205.5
